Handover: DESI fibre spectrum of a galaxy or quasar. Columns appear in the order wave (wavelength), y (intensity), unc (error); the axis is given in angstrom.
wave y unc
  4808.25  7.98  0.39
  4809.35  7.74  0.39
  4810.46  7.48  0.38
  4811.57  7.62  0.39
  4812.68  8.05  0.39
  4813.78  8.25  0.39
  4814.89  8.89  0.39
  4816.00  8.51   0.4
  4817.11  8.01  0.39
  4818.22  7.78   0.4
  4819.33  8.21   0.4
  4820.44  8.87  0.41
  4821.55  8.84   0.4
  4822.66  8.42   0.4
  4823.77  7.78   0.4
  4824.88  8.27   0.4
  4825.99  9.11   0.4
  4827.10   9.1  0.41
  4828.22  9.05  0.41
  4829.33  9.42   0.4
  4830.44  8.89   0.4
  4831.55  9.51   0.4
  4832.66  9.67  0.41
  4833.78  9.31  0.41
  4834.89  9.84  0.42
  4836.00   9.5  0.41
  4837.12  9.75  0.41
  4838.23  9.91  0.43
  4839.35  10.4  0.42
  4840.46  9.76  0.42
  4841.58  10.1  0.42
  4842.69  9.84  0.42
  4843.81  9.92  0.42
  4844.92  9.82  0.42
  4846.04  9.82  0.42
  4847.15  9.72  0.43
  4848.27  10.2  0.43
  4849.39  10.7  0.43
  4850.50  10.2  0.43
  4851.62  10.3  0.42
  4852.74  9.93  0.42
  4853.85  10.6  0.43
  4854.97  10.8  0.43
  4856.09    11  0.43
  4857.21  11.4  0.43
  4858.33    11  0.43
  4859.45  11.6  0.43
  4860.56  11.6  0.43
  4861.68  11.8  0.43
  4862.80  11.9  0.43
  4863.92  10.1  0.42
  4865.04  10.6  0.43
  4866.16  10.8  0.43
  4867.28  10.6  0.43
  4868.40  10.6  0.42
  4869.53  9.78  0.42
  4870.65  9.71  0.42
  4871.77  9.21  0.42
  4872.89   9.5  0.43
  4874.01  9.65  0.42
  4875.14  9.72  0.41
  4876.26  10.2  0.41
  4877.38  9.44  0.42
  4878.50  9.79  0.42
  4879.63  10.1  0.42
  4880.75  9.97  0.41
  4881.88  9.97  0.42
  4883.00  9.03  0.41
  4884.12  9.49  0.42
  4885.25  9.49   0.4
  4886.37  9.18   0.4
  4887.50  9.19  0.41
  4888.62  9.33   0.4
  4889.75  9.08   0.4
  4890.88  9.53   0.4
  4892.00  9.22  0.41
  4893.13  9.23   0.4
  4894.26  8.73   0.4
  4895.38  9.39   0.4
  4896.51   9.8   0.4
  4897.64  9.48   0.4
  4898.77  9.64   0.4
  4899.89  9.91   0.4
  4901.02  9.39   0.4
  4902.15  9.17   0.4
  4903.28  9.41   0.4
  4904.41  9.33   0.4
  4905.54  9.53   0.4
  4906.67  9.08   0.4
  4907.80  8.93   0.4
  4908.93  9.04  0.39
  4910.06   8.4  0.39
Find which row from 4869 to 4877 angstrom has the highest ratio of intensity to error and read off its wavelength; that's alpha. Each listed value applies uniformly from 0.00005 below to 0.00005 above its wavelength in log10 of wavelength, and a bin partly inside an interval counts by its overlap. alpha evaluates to 4876.26 angstrom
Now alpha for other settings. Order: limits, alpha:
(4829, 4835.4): 4831.55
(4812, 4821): 4814.89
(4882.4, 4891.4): 4890.88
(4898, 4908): 4899.89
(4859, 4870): 4862.80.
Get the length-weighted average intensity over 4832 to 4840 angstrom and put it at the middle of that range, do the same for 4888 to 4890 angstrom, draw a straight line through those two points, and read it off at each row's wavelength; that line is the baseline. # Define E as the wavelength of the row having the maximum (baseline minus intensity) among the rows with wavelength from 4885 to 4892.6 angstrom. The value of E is 4889.75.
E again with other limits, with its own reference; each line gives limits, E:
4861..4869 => 4863.92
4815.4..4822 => 4818.22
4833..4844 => 4833.78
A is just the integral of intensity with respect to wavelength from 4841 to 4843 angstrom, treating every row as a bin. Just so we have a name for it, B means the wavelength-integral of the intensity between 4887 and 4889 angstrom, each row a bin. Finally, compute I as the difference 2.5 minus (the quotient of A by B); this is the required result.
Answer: 1.42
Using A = 20.0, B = 18.6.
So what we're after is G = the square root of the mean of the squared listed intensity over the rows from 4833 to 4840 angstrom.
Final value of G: 9.8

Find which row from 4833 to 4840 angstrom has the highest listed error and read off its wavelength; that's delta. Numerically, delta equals 4838.23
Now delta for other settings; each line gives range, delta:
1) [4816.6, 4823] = 4820.44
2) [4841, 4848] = 4847.15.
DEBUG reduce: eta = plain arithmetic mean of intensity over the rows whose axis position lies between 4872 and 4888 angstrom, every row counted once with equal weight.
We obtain 9.6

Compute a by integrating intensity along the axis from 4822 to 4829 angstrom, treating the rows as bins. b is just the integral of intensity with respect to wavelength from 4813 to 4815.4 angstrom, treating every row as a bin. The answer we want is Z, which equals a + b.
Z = 81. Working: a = 61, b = 20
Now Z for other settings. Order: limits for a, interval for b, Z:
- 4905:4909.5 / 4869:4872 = 70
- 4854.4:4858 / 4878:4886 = 117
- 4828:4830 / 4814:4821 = 77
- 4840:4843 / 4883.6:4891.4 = 102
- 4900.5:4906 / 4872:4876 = 90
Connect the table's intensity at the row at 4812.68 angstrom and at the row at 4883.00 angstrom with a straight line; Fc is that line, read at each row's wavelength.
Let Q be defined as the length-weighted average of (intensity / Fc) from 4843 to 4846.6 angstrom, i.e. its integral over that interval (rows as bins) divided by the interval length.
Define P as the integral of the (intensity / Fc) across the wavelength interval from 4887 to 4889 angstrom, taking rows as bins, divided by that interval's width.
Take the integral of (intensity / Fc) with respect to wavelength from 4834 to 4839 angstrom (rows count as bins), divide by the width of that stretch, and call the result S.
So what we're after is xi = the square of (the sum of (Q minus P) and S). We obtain 1.7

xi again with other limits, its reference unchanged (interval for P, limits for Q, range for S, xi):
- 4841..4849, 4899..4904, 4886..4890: 0.7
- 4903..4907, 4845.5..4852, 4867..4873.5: 1.7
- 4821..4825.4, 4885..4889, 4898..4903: 1.1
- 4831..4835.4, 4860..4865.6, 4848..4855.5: 1.8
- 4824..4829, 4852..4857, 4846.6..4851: 1.8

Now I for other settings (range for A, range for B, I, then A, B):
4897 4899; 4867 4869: 1.60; 19.1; 21.1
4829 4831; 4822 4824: 1.38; 18.3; 16.4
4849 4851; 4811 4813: 1.16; 20.9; 15.6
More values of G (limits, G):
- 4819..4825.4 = 8.4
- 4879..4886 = 9.7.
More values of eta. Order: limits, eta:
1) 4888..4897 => 9.3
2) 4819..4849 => 9.4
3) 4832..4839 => 9.7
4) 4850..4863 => 11.0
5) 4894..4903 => 9.4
